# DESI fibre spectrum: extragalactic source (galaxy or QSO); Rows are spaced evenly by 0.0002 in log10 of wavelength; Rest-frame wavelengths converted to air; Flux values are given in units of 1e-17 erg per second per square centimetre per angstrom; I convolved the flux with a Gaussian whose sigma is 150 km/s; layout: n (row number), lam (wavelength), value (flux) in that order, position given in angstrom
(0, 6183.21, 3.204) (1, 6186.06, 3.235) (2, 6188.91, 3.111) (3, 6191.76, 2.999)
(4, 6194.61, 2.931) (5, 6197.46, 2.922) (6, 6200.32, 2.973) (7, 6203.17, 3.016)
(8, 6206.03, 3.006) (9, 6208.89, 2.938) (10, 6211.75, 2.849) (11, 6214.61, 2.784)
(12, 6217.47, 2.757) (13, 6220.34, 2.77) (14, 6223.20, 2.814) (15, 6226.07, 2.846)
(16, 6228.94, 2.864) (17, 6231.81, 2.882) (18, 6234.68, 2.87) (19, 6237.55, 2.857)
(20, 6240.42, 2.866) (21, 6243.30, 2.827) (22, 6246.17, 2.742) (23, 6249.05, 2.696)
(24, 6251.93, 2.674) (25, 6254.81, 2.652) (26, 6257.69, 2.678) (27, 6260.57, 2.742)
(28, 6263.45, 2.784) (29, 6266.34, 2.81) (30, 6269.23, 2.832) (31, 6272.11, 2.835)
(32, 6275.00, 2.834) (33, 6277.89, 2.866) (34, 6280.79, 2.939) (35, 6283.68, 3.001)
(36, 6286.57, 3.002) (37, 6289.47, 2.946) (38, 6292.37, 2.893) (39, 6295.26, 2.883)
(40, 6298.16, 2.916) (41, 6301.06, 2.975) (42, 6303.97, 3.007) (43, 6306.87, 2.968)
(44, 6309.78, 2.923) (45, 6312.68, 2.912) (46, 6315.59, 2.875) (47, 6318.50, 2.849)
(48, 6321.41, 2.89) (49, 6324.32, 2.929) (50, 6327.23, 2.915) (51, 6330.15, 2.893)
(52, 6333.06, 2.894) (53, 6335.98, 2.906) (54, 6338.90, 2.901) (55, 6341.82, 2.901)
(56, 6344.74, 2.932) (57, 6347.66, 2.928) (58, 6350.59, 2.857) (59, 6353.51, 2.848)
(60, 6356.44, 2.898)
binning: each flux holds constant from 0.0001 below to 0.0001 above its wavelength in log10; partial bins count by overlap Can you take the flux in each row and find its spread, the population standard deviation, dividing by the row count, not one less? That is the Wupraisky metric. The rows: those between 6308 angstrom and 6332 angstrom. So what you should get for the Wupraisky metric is 0.025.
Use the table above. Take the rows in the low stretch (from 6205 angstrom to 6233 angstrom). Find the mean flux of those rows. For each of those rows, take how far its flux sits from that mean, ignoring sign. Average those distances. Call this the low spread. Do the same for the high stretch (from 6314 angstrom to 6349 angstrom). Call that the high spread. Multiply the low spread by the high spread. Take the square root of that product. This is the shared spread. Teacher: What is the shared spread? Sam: 0.032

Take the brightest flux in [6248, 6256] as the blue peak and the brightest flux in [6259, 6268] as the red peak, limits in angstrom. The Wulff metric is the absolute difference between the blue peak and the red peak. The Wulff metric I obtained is 0.11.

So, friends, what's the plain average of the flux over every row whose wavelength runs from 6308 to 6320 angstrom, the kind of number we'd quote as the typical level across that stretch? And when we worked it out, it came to 2.89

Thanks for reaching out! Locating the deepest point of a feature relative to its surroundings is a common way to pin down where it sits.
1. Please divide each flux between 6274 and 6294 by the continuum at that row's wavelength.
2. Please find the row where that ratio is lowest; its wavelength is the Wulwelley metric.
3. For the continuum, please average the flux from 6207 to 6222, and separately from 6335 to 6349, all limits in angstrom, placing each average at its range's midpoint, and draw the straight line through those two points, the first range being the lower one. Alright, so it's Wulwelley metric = 6275.00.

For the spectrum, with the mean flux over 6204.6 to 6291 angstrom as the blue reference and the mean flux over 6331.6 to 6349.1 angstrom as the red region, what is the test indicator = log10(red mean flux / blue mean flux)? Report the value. 0.012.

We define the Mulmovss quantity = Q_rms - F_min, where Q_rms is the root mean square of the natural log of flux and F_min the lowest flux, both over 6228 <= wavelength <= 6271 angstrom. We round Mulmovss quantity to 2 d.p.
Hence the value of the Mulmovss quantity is -1.63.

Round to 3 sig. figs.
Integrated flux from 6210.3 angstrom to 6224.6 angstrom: 40.0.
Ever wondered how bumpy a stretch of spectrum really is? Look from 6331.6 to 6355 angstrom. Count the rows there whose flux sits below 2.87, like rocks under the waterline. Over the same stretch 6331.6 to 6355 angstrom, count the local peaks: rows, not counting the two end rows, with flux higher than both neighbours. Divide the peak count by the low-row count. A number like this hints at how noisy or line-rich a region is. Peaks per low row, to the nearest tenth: 1.0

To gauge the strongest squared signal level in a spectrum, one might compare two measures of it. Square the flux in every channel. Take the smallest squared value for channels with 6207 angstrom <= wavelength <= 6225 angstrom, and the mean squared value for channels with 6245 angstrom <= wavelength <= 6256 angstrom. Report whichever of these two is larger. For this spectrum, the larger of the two 7.60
